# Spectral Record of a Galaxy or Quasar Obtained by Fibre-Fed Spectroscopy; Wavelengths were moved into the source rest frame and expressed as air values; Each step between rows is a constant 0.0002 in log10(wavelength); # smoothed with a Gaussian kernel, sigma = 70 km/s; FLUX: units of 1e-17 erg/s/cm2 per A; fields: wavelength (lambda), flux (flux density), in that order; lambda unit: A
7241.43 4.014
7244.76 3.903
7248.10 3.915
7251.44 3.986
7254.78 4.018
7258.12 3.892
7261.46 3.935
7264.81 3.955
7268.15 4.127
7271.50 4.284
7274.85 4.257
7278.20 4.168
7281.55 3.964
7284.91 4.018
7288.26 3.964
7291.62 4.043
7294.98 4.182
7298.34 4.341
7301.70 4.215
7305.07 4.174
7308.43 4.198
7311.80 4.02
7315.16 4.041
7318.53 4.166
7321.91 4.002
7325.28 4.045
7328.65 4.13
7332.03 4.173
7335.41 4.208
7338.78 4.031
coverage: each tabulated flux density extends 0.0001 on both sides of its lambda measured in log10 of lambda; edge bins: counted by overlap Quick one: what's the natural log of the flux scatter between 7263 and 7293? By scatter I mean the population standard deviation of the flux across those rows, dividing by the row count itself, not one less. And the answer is -2.12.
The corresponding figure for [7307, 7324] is -2.52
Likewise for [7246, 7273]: -2.10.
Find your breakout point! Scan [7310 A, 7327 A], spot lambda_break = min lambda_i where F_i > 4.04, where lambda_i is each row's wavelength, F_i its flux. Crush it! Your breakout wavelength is 7315.16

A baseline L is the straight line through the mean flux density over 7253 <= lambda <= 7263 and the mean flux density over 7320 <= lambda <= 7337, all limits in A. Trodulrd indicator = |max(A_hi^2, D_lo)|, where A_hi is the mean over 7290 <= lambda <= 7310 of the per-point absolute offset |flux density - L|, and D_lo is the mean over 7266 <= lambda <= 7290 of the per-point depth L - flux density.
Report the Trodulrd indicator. 0.022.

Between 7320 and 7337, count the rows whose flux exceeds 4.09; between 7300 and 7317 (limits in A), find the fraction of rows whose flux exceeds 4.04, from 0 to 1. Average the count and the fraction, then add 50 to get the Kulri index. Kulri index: 51.9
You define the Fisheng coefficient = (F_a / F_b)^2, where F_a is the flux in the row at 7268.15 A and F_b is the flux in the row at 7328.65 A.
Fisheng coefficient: 1.00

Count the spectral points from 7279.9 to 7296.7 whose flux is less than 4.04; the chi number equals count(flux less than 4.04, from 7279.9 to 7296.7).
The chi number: 3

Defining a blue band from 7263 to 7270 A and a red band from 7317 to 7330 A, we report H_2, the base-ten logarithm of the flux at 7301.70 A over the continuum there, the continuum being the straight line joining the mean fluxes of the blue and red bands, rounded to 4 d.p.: 0.0154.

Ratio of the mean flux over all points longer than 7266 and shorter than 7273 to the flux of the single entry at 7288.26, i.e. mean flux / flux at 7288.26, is 1.06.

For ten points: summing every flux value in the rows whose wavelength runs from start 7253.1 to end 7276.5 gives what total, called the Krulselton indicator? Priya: 28.5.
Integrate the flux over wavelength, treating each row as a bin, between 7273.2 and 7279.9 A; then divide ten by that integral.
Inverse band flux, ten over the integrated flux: 0.354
